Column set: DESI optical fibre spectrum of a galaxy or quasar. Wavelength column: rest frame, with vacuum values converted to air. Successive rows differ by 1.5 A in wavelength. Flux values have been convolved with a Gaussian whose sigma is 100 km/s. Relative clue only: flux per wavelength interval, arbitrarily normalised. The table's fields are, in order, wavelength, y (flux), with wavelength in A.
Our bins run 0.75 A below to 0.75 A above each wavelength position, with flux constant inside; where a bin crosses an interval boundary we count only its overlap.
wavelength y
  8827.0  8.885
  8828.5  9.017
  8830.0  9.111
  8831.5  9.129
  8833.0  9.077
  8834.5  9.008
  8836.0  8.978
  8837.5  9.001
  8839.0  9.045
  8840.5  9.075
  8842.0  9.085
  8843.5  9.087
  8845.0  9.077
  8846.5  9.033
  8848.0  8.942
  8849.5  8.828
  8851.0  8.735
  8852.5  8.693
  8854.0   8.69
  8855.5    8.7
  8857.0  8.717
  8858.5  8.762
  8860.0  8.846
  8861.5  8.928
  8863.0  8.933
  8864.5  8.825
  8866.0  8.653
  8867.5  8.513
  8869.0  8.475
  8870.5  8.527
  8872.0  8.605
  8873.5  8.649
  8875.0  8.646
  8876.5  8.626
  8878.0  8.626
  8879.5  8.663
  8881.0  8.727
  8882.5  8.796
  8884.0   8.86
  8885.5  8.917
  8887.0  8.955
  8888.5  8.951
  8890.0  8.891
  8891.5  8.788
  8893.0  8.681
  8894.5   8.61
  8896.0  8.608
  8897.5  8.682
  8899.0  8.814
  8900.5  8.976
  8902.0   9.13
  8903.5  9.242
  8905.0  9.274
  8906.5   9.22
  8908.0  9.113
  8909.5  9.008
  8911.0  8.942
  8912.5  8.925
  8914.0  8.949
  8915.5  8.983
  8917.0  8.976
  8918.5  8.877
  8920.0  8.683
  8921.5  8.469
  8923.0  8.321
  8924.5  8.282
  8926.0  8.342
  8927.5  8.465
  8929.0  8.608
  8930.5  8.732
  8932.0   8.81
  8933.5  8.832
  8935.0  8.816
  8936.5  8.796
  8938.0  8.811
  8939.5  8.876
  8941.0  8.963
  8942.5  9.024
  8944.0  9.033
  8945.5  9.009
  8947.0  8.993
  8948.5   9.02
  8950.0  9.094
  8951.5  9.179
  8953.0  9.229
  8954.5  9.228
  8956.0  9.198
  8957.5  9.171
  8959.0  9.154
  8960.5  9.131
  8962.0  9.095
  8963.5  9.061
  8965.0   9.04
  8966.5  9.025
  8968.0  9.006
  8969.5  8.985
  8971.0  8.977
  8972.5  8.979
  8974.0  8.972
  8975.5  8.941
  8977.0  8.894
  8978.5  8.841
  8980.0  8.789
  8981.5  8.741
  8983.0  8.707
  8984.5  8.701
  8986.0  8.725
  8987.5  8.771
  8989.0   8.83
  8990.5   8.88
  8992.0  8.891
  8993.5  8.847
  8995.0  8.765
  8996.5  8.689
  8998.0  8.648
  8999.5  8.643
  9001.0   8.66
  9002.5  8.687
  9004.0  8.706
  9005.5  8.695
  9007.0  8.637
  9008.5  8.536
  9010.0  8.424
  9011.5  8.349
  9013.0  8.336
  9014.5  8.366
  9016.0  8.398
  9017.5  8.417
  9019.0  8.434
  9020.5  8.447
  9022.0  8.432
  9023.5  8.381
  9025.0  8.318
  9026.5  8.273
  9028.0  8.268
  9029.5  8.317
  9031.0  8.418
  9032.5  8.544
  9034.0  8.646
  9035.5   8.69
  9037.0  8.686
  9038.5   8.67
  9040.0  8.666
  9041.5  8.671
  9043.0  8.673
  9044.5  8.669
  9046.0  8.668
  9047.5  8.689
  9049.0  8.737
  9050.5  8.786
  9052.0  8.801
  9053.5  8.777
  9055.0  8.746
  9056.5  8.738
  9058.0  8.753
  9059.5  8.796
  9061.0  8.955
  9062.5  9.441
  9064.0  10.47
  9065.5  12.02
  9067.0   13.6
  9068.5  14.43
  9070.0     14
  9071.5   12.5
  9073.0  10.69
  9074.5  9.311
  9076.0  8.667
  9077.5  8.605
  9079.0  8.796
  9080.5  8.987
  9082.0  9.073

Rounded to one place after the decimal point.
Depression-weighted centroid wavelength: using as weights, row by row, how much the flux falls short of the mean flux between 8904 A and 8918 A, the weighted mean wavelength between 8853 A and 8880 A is 8868.1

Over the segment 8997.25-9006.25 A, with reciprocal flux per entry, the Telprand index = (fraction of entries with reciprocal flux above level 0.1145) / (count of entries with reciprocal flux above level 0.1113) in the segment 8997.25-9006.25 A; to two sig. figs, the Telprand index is 0.17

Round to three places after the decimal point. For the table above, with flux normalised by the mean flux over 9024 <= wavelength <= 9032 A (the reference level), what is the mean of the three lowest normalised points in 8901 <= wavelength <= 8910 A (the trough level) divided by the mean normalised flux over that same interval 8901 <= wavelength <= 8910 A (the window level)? 0.991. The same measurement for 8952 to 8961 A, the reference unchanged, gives 0.996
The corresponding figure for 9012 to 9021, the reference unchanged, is 0.996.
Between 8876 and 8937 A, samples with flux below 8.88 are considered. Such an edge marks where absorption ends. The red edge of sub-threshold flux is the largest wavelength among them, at 8936.5 A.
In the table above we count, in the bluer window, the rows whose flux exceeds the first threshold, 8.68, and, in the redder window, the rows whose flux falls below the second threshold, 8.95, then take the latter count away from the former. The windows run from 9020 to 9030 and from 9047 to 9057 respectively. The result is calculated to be -7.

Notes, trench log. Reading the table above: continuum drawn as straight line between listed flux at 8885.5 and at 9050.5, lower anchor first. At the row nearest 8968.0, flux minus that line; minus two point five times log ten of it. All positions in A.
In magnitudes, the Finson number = 2.0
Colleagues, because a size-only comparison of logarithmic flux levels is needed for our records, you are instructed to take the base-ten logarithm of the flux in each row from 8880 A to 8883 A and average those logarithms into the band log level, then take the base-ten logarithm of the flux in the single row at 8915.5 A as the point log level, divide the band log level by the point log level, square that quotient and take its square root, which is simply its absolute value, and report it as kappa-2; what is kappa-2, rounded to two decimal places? 0.99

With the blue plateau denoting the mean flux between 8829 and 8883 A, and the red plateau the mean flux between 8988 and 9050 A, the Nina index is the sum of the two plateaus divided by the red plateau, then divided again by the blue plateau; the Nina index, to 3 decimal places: 0.230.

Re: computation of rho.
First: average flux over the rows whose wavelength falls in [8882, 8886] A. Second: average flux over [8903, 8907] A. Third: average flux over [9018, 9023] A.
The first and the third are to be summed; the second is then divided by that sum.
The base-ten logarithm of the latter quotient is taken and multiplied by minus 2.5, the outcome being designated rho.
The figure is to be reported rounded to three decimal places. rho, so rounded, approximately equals 0.680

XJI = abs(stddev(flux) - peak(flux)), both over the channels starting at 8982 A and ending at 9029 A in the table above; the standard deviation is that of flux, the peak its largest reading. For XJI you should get 8.70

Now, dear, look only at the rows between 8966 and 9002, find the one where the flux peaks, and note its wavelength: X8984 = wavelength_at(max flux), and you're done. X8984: 8966.5 A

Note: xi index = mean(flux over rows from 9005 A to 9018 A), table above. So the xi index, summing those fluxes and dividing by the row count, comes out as 8.5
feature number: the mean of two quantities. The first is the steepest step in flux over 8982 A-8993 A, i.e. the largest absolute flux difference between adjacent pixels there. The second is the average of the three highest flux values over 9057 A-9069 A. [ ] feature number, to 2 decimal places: 6.70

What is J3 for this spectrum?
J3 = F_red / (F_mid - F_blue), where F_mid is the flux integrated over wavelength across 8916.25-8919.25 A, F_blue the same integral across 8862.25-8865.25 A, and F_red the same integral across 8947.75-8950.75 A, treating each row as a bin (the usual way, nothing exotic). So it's 191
